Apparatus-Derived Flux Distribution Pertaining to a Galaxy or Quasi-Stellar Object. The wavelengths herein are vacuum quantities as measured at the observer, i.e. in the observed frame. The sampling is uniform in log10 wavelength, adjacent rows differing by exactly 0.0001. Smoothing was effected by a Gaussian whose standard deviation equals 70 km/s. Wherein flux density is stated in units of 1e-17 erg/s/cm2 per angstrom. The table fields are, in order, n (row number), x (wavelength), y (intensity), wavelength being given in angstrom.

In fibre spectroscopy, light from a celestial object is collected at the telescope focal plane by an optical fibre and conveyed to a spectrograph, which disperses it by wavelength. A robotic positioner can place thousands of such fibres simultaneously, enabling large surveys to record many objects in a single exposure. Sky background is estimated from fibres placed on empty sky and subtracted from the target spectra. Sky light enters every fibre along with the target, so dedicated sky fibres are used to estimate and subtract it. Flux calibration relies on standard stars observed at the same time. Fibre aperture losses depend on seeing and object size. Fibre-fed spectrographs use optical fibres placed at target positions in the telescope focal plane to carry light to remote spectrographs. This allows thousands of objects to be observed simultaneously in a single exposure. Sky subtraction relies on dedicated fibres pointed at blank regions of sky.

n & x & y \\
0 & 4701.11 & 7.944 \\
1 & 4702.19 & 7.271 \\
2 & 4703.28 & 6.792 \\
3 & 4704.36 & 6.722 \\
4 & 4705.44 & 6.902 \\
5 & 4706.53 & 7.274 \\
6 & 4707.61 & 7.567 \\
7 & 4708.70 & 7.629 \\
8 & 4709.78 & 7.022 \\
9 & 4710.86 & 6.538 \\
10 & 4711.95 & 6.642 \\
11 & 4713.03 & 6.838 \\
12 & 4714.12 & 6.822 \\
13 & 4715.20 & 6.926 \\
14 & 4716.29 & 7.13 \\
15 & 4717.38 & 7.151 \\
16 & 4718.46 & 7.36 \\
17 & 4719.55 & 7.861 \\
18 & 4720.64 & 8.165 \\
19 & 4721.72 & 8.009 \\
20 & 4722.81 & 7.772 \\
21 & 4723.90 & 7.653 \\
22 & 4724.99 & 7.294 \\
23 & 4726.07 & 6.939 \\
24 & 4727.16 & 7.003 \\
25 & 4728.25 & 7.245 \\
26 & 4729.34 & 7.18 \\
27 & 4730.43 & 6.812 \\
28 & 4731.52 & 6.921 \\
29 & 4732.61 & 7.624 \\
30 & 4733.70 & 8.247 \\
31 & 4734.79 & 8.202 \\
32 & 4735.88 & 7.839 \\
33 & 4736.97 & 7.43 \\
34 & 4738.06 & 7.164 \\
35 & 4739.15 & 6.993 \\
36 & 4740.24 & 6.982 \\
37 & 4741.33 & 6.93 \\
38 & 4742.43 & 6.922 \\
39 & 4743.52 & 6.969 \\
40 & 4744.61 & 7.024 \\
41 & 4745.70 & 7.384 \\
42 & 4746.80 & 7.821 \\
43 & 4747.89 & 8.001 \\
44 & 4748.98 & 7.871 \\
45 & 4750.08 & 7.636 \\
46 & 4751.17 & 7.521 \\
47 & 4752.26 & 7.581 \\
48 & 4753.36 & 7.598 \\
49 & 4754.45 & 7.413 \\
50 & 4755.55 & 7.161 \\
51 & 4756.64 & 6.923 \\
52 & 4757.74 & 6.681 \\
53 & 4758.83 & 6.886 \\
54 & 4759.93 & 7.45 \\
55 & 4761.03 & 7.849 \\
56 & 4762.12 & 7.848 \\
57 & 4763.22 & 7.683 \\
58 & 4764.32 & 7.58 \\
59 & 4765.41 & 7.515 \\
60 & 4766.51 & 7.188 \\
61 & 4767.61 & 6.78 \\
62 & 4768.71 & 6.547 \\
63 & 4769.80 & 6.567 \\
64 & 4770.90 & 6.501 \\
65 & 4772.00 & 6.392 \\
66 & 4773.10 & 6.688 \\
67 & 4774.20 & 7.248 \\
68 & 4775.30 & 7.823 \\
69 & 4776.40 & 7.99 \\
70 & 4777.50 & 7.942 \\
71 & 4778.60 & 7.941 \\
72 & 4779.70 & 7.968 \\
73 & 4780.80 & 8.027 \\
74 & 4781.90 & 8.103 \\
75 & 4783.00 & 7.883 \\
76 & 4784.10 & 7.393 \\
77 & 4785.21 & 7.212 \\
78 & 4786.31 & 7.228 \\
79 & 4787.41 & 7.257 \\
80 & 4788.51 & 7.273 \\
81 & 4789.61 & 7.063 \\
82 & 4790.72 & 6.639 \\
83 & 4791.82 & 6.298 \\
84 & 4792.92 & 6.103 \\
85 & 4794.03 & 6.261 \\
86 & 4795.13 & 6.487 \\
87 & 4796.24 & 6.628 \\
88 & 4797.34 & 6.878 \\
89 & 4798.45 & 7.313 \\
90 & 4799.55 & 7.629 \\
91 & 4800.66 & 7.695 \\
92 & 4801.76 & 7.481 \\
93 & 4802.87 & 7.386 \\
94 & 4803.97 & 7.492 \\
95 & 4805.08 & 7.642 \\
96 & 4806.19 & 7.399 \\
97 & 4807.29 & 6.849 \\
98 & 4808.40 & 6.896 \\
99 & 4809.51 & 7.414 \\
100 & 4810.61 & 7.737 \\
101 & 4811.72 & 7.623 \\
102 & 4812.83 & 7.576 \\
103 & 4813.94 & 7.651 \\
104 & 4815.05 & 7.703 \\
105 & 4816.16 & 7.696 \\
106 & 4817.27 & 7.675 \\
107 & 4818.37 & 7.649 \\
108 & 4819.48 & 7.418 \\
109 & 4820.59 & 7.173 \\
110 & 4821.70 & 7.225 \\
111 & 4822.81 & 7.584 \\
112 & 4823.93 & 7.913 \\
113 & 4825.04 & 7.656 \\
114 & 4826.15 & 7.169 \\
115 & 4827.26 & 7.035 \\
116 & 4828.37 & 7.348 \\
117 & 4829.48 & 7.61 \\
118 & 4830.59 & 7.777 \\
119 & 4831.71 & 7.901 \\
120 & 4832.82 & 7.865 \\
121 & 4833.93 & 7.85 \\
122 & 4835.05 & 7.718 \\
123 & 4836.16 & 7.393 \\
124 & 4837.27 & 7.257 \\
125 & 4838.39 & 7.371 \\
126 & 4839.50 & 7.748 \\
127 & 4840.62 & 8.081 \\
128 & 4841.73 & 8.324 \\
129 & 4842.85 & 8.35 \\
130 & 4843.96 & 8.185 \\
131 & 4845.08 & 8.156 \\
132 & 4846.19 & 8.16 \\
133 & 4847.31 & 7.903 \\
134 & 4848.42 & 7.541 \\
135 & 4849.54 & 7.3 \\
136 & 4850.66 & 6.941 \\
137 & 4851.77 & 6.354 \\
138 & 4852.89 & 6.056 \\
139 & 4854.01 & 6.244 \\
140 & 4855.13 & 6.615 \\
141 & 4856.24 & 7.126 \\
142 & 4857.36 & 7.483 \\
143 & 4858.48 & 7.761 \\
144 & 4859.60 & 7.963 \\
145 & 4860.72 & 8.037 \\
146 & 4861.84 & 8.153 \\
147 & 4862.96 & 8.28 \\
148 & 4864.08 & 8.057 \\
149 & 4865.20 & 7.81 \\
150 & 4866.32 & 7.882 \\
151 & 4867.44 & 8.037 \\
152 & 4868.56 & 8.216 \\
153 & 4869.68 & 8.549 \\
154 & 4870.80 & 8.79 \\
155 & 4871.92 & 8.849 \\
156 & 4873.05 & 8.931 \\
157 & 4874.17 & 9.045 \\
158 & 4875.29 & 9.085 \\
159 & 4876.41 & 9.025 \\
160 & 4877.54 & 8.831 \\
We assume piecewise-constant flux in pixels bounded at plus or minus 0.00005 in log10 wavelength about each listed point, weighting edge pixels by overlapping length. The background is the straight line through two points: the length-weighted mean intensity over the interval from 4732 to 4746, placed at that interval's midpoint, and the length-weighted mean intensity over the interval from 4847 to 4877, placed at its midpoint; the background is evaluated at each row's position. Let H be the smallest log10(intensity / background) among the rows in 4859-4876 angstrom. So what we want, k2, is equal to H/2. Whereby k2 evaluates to -0.002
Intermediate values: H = 0.00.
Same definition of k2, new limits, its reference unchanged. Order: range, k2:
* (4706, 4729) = -0.022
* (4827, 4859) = -0.055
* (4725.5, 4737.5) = -0.016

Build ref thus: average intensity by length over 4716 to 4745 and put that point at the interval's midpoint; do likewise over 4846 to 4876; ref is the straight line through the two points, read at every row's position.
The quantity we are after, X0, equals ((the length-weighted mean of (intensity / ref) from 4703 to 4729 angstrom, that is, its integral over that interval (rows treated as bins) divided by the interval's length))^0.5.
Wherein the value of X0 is 0.994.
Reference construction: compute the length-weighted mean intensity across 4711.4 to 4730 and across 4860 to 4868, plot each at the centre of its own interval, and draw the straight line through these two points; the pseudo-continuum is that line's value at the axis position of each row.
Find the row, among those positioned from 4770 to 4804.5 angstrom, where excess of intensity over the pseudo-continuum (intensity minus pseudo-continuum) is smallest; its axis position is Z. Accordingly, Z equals 4792.92 angstrom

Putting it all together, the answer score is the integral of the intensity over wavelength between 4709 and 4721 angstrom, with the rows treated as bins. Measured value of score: 86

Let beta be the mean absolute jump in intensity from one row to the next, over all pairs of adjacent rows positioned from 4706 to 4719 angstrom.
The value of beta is 0.209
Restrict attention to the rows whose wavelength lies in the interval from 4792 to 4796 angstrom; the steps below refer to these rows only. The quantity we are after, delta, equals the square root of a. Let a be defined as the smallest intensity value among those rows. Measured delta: 2.470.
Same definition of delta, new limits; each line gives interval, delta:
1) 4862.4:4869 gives 2.795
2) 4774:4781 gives 2.692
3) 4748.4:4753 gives 2.742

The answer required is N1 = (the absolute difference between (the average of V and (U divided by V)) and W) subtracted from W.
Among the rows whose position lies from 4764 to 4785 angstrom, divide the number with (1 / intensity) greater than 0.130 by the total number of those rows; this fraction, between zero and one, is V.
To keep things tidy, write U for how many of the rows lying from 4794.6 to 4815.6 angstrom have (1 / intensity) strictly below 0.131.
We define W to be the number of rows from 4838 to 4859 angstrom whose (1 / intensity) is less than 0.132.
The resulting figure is 4.6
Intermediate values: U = 5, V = 0.58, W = 9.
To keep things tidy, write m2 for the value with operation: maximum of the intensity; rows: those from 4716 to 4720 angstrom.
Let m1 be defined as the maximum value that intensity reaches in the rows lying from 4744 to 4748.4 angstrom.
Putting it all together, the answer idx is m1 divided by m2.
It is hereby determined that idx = 1.02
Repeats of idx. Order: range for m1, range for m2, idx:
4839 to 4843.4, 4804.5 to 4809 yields 1.09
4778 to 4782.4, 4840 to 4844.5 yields 0.97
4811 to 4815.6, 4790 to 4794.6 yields 1.16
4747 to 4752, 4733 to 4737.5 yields 0.97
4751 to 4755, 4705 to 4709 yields 1.00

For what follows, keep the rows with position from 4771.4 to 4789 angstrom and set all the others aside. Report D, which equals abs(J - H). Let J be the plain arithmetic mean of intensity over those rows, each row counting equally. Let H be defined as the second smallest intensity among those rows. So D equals 0.8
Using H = 6.688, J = 7.5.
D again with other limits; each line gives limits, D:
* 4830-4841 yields 0.3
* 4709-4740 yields 0.7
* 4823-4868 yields 1.4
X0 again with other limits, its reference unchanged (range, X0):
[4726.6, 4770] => 0.993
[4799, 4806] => 0.995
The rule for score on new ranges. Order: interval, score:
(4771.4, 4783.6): 93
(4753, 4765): 88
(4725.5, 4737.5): 89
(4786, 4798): 81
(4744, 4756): 91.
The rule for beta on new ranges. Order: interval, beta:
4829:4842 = 0.182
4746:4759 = 0.169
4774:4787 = 0.169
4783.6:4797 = 0.176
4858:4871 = 0.179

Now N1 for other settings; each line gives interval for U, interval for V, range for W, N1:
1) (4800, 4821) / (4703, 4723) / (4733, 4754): 5.5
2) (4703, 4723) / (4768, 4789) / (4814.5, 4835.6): 3.7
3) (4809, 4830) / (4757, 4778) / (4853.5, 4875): 5.8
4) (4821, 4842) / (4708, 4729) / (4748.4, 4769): 6.7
